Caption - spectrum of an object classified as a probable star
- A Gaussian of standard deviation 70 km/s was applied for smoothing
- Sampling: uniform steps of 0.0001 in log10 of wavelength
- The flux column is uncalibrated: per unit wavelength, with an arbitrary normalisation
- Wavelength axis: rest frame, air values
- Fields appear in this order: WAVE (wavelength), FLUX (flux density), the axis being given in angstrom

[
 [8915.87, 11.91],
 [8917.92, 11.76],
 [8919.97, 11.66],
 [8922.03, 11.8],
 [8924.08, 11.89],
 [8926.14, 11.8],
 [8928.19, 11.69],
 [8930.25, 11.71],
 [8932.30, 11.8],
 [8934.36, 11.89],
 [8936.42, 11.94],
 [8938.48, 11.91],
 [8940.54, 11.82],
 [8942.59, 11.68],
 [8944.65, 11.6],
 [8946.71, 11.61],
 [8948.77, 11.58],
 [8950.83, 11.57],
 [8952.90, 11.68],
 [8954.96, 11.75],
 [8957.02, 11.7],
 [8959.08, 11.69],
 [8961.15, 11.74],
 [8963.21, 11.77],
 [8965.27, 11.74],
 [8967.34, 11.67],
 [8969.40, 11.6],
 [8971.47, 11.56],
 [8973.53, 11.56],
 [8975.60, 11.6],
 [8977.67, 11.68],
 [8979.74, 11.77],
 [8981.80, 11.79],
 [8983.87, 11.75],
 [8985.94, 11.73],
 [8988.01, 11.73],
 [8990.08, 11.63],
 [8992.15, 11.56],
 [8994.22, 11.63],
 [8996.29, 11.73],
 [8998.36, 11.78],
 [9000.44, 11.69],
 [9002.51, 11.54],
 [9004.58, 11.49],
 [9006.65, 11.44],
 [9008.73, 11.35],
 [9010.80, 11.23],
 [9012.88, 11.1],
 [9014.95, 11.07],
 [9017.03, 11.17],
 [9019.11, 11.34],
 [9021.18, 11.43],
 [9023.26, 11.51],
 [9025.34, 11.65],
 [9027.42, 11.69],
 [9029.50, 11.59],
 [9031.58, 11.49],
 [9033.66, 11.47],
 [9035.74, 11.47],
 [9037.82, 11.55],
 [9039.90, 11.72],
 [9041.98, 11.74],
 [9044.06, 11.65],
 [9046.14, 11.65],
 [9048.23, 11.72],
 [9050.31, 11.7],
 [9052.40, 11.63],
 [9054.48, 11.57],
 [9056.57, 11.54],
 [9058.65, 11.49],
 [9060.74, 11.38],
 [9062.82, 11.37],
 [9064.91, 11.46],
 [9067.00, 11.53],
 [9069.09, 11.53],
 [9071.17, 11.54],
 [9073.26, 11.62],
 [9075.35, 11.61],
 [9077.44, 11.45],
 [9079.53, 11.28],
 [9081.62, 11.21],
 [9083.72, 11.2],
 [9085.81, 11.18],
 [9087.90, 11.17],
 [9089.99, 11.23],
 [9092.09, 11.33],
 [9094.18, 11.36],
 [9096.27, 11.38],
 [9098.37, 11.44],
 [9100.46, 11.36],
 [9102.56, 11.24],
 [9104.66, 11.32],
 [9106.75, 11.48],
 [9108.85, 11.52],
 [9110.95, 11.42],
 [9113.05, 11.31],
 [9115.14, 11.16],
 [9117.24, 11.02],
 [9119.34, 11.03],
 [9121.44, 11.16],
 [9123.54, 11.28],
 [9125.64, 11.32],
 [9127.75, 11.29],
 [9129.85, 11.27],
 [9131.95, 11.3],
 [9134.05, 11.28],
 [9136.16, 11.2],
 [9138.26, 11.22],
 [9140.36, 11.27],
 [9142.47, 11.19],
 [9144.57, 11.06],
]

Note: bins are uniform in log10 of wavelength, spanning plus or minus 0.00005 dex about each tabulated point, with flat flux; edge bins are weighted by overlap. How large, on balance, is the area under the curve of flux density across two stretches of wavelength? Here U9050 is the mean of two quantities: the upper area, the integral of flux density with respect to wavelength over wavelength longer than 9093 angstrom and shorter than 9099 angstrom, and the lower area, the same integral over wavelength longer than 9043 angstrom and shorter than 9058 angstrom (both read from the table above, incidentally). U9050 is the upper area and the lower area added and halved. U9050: 121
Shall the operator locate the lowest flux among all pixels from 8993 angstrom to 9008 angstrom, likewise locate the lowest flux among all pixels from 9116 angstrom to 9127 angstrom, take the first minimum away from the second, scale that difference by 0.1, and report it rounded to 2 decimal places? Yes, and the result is -0.04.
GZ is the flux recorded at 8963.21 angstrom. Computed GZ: 11.77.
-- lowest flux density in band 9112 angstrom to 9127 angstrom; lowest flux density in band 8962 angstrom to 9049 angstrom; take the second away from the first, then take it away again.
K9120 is -11.1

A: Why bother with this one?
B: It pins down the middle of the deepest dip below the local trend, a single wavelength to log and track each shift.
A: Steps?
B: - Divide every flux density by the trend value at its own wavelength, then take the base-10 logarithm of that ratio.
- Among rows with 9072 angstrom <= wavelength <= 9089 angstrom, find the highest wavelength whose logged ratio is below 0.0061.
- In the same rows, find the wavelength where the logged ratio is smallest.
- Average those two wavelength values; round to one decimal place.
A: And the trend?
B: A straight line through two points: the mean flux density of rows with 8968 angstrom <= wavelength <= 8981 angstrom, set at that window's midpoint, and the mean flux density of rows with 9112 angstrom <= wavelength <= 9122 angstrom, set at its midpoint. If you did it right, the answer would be 9087.9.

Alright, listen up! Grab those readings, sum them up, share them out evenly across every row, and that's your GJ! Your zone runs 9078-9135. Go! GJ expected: 11.3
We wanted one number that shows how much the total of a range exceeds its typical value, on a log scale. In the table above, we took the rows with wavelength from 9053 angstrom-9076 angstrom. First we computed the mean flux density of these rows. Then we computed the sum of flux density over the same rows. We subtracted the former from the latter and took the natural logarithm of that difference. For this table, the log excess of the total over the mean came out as 4.75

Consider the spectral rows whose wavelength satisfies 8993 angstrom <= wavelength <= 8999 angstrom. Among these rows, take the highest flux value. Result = 11.78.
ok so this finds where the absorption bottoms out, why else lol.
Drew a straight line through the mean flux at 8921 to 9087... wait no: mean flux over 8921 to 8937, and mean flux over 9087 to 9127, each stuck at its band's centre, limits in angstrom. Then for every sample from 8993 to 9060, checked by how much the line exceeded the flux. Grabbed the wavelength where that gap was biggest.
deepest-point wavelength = 9014.95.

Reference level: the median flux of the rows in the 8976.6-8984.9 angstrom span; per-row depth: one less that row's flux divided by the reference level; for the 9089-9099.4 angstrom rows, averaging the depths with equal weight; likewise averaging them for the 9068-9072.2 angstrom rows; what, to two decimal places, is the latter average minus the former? -0.02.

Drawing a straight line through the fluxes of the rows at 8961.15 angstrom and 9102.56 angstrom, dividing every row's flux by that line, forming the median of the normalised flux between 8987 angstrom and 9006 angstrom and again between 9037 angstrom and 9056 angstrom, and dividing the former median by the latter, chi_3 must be 0.98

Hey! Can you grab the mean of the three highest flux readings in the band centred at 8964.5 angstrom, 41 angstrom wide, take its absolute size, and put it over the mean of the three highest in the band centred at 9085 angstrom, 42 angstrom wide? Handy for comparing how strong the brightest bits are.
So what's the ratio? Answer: 1.02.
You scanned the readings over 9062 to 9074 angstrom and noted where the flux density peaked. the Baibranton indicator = 9073.26 angstrom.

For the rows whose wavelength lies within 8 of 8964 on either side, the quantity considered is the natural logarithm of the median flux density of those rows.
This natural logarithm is 2.46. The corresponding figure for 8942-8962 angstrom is 2.46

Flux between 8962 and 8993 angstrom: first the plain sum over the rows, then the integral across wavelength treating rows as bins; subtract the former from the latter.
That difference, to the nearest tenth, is 186.9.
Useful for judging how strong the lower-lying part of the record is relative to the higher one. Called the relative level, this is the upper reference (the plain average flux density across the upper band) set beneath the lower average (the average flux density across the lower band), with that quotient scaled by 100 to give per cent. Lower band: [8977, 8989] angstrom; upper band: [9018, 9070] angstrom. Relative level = 102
